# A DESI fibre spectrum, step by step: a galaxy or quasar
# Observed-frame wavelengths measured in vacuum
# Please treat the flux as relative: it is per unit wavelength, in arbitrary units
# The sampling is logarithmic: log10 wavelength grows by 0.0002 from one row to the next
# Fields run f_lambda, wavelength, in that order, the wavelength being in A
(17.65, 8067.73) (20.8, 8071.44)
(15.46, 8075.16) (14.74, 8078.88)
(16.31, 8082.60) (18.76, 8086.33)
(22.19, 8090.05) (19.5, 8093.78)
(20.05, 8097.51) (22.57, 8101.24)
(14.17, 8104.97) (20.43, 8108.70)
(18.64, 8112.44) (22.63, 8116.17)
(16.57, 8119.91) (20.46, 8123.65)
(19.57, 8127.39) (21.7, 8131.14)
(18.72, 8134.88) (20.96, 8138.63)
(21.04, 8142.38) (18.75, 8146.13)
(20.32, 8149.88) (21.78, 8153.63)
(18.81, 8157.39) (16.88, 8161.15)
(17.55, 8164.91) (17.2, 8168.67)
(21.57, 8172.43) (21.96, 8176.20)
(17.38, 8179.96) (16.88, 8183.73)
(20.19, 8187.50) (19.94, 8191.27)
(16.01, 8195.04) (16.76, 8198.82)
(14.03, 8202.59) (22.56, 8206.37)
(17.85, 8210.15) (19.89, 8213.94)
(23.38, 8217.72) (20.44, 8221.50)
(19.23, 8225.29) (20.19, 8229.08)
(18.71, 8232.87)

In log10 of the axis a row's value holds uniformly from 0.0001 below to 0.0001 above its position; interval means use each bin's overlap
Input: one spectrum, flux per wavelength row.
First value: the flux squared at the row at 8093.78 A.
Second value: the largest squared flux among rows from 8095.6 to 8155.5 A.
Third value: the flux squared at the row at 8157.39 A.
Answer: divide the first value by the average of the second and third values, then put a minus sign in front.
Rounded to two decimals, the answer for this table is -0.88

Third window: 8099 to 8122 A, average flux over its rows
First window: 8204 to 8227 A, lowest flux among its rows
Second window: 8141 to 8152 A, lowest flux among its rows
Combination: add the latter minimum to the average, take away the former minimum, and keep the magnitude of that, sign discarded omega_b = 20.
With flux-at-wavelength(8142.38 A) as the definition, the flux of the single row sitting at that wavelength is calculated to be 21.04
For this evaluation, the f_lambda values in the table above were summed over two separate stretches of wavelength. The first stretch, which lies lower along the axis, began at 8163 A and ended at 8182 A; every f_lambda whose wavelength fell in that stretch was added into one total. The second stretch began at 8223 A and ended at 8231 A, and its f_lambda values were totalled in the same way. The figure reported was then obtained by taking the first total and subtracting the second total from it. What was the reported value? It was 56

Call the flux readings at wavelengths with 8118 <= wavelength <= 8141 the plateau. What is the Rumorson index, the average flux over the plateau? 19.7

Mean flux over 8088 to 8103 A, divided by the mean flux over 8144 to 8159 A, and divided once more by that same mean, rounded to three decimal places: 0.053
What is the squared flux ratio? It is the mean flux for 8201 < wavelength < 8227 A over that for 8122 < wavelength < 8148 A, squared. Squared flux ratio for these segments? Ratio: 0.95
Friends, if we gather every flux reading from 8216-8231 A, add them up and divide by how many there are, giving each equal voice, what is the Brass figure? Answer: 20.8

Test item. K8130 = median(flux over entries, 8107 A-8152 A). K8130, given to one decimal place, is 20.4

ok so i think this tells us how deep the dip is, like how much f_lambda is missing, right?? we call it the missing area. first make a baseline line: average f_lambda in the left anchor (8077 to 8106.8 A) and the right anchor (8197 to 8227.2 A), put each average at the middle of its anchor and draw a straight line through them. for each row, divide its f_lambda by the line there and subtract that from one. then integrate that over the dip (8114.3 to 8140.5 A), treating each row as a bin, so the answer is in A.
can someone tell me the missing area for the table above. -1.9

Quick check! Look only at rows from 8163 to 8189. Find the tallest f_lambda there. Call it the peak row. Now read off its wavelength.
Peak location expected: 8176.20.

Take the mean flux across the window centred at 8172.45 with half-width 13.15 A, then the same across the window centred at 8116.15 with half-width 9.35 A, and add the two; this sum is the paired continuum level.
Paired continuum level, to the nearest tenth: 38.2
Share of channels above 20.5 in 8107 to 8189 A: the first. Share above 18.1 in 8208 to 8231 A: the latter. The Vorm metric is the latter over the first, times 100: 262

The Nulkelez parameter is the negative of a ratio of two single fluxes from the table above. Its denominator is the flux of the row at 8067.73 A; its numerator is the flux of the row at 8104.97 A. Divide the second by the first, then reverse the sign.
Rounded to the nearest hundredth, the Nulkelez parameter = -0.80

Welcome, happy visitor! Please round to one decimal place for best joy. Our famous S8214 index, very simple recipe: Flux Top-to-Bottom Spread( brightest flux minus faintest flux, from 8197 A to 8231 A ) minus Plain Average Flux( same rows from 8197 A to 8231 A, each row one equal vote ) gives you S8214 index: -10.0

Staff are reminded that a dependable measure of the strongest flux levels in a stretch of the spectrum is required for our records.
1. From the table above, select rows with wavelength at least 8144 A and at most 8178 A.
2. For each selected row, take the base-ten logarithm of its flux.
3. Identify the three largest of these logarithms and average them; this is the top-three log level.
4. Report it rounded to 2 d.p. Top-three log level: 1.34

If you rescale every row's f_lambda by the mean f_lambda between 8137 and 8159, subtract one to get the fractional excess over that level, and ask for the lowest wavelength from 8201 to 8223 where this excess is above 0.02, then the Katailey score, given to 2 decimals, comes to 8206.37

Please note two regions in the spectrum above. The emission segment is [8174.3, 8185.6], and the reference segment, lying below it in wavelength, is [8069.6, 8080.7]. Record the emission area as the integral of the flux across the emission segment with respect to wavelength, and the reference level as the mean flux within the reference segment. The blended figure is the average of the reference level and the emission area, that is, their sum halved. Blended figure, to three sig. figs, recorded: 114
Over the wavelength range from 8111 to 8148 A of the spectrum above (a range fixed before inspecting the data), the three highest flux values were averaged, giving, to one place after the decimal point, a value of 21.8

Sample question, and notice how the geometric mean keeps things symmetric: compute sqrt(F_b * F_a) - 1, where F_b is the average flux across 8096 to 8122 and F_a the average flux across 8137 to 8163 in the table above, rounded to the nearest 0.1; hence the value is 18.5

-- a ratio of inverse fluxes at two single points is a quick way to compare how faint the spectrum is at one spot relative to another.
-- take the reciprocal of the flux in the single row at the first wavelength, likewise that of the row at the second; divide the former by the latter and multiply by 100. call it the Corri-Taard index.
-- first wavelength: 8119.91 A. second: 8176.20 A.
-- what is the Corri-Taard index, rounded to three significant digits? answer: 133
